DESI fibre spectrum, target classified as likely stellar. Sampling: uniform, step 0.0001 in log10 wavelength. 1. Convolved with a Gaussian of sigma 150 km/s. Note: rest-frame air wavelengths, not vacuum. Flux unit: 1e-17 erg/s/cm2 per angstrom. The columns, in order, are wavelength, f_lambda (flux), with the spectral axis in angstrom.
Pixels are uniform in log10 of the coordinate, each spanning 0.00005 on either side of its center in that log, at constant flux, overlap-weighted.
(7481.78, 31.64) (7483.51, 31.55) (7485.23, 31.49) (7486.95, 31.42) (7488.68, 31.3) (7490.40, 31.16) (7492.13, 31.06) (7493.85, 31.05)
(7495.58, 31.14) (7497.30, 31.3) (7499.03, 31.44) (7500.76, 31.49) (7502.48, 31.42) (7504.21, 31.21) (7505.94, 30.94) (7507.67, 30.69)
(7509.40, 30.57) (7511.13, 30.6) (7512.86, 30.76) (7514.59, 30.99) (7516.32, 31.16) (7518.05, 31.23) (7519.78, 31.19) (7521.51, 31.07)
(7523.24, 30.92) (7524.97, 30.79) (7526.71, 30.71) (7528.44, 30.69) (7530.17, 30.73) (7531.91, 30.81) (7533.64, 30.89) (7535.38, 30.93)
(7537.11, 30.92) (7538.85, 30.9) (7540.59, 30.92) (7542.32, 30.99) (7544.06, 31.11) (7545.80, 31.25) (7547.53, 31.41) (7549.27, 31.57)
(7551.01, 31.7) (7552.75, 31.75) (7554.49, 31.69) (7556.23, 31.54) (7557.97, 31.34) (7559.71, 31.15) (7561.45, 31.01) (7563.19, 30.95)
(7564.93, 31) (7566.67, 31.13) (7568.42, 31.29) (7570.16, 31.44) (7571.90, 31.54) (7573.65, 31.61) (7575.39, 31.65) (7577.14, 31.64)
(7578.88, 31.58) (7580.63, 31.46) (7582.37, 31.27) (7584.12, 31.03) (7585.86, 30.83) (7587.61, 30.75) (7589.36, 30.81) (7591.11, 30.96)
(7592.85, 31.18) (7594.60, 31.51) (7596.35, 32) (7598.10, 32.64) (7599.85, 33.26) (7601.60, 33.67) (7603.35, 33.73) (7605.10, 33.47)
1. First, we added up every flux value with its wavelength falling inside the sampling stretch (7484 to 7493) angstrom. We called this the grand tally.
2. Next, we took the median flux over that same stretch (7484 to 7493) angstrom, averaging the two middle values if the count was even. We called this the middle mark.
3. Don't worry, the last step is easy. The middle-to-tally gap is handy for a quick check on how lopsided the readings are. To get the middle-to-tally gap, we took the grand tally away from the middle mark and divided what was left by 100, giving -1.25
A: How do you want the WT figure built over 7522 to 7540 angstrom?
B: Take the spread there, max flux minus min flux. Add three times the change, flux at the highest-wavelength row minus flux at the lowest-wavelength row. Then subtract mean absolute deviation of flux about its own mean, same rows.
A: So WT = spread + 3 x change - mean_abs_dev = 0.1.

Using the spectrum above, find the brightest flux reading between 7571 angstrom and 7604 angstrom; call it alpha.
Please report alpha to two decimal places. 33.73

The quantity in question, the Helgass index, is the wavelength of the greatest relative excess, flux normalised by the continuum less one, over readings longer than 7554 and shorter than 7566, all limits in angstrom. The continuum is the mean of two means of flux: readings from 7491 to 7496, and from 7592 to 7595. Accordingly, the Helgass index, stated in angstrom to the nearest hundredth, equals 7554.49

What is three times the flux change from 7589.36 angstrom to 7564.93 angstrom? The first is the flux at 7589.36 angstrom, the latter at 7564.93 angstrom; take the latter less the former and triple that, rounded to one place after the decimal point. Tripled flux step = 0.6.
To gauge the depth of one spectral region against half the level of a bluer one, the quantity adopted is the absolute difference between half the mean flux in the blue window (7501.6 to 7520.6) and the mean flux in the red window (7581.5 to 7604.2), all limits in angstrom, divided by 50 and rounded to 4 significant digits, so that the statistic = 0.3266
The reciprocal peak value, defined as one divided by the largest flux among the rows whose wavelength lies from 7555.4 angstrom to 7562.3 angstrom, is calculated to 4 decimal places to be 0.0317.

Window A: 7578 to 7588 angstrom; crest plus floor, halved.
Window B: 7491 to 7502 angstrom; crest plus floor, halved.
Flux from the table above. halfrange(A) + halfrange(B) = 62.4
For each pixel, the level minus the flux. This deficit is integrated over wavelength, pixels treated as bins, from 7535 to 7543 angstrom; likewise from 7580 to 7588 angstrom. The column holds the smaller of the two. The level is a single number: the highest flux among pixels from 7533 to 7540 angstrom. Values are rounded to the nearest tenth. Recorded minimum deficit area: -1.2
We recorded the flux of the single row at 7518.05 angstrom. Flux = 31.23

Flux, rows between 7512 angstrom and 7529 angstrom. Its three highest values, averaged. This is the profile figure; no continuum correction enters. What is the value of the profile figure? 31.2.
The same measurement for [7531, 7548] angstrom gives 31.3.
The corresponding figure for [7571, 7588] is 31.6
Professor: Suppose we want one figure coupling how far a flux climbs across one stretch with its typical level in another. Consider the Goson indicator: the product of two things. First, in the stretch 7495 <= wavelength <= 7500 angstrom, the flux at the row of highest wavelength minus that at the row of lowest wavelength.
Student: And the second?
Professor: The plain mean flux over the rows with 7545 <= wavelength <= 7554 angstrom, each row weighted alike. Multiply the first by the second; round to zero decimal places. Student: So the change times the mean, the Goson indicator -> 9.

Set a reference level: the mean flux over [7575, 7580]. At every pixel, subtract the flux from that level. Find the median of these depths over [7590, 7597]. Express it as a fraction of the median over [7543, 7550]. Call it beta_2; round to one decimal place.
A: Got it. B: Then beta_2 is 0.9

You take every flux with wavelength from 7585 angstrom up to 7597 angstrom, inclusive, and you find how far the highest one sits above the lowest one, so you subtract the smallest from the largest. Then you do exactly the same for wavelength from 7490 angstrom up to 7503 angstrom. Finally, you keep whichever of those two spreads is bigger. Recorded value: 1.25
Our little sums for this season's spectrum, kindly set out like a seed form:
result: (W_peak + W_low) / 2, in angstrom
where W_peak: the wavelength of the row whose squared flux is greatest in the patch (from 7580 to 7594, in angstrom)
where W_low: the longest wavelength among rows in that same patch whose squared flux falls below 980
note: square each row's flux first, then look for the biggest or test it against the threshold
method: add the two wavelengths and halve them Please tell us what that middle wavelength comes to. 7586.7 angstrom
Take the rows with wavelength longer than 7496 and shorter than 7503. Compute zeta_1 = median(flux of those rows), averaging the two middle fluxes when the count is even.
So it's 31.4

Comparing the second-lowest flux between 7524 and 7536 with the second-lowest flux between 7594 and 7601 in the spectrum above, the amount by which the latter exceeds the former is 1.3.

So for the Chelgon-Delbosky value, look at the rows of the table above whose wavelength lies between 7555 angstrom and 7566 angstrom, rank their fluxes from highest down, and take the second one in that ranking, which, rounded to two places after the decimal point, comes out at 31.34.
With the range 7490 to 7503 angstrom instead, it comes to 31.44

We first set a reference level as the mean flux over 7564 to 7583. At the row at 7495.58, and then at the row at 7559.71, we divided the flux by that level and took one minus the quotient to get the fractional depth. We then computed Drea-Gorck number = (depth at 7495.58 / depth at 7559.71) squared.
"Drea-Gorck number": 1.1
